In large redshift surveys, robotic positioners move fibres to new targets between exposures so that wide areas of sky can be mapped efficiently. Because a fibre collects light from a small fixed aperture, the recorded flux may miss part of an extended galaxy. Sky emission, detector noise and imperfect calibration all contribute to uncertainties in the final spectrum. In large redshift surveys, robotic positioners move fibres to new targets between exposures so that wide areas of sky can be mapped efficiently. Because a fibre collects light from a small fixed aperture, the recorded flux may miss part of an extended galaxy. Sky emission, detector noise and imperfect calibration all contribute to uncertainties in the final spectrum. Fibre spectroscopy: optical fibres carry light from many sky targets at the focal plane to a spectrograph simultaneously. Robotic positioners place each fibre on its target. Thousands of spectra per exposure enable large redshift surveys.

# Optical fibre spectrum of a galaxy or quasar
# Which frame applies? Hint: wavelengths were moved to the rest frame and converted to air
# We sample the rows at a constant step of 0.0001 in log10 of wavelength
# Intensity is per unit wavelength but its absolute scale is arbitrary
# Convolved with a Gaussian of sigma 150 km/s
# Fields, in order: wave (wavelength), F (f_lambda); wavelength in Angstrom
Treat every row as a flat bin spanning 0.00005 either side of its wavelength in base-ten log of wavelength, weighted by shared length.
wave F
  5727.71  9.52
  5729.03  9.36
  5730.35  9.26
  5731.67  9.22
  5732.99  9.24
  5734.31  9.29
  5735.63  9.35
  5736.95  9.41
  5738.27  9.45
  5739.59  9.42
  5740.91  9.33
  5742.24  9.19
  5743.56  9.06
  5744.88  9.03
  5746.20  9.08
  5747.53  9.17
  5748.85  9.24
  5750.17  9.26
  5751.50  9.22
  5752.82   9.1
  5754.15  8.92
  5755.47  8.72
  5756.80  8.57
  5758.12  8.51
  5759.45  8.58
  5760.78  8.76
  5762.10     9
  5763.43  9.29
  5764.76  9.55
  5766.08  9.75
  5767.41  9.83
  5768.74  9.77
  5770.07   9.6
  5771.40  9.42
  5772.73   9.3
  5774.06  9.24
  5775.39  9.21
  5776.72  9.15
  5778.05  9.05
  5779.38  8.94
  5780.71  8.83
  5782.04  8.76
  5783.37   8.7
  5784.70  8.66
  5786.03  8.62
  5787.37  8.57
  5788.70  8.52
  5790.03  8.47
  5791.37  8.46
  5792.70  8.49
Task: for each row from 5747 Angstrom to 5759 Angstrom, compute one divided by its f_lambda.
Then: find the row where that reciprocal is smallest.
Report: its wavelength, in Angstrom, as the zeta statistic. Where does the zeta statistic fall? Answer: 5750.17 Angstrom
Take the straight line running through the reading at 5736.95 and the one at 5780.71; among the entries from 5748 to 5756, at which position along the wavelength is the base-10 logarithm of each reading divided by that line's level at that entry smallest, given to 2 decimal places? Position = 5755.47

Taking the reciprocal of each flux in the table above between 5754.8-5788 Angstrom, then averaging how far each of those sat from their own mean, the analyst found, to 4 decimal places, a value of 0.0044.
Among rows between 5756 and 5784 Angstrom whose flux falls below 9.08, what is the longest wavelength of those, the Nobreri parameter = 5783.37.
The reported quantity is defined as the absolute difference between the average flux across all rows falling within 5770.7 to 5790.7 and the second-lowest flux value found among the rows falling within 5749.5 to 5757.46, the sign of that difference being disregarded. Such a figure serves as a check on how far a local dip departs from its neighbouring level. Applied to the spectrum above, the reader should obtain 0.18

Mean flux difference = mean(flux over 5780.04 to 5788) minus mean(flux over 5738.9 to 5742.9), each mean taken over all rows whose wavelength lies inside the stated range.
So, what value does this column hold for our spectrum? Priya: -0.62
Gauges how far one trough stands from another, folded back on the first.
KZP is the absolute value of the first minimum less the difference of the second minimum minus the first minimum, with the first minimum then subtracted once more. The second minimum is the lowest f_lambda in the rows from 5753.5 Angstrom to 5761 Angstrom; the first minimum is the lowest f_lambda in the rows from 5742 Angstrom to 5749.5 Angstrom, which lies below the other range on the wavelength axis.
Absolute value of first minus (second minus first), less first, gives 0.5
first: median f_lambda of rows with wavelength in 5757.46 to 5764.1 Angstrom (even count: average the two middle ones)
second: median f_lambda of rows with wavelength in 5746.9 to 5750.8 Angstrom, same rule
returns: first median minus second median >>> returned -0.48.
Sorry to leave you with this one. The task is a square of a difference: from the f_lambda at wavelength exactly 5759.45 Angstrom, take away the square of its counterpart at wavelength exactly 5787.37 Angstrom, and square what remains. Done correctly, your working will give 4207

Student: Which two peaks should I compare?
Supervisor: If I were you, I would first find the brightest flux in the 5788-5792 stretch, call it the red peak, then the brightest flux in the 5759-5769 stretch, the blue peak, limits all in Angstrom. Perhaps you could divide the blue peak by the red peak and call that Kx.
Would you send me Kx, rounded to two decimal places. 1.15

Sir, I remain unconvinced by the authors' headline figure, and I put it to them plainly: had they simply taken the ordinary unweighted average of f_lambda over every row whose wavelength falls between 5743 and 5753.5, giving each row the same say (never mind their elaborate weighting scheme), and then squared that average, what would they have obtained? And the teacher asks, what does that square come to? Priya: 83.6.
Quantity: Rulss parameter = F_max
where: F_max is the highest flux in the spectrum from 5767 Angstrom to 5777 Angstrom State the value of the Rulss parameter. 9.83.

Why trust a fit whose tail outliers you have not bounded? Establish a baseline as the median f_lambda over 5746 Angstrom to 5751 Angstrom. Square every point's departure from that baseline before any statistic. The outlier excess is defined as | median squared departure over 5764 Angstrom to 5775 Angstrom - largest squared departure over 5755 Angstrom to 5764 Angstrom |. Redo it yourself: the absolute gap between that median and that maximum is 0.35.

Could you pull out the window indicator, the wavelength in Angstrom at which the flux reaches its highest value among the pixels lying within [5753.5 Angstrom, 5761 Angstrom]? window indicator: 5754.15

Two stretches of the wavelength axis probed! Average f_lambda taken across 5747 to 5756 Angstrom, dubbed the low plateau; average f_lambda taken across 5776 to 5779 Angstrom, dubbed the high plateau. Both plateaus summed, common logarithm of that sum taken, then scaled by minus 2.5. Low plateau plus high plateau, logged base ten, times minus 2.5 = -3.150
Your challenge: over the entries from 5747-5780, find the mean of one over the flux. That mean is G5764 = 0.109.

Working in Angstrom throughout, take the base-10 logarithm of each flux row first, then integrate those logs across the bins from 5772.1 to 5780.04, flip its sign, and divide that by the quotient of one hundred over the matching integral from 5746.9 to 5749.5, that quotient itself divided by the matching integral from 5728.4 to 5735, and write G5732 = -1.2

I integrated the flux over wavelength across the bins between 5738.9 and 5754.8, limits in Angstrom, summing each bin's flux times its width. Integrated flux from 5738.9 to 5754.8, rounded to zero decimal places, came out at 146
